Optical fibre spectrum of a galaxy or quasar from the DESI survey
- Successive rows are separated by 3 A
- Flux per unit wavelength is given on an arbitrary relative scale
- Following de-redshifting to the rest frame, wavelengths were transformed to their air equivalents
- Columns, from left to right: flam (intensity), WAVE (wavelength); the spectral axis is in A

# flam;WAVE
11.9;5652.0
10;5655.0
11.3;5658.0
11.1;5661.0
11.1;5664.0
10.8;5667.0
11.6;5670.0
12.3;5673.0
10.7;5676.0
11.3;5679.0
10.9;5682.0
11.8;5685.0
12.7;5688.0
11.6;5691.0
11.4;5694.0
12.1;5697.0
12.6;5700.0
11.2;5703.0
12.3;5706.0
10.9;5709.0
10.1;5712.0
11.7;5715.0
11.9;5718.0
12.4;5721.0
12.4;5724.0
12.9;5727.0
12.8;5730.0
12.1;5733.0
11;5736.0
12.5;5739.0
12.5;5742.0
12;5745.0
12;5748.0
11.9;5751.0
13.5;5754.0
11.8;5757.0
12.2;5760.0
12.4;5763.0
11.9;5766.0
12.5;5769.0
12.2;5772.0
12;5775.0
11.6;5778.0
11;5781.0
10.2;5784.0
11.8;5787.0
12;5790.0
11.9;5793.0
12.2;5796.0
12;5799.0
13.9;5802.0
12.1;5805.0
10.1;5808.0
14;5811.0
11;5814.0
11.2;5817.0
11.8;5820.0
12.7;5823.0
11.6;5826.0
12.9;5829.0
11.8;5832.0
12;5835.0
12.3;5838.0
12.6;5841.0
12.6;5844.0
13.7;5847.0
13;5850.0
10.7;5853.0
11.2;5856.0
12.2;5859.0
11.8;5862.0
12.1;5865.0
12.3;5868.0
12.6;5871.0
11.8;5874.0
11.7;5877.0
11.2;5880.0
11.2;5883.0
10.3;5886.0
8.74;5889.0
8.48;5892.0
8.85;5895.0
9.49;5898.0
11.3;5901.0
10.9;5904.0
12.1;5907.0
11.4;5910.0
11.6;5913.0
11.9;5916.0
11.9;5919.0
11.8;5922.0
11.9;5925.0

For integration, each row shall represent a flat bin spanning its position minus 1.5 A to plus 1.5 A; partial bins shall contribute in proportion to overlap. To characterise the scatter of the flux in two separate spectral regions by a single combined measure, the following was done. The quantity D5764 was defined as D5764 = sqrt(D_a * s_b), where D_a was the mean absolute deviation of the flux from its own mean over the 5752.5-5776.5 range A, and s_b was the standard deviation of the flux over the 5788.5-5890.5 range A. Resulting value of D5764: 0.62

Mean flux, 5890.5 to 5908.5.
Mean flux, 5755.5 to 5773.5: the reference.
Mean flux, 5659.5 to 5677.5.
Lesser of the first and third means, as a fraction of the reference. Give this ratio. 0.84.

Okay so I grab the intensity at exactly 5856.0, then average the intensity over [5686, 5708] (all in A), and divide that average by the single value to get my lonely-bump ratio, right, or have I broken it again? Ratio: 1.07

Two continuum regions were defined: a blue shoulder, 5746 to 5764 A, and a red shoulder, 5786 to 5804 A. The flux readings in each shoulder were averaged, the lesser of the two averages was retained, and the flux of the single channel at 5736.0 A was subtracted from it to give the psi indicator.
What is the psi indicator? 1.3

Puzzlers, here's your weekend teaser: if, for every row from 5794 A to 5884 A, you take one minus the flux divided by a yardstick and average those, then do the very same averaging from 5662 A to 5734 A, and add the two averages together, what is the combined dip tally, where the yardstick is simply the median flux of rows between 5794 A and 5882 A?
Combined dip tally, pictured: 0.03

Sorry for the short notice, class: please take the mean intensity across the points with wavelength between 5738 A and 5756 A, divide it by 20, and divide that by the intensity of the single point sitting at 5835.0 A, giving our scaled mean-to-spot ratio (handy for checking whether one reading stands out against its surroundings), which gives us 0.052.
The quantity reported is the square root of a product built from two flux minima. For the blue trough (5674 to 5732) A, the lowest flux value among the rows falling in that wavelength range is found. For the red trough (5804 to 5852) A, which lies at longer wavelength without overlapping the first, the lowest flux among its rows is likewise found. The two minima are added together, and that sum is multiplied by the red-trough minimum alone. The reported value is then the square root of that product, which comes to 14.3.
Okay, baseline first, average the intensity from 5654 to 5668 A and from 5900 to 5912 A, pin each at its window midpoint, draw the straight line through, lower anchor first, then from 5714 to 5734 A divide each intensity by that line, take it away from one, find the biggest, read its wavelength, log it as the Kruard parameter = 5715.0 A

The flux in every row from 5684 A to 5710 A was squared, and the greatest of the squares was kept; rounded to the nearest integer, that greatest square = 161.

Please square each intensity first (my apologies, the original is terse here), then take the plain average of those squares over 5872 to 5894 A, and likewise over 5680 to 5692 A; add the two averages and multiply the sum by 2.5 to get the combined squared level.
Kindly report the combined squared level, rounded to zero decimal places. 625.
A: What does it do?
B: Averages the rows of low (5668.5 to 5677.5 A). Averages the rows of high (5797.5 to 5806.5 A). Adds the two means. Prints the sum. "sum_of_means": 24.2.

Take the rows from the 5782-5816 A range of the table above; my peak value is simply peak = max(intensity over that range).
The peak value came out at 14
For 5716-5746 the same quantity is 12.9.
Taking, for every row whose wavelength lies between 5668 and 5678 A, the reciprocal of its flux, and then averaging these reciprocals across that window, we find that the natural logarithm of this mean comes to -2.44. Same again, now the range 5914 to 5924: -2.47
